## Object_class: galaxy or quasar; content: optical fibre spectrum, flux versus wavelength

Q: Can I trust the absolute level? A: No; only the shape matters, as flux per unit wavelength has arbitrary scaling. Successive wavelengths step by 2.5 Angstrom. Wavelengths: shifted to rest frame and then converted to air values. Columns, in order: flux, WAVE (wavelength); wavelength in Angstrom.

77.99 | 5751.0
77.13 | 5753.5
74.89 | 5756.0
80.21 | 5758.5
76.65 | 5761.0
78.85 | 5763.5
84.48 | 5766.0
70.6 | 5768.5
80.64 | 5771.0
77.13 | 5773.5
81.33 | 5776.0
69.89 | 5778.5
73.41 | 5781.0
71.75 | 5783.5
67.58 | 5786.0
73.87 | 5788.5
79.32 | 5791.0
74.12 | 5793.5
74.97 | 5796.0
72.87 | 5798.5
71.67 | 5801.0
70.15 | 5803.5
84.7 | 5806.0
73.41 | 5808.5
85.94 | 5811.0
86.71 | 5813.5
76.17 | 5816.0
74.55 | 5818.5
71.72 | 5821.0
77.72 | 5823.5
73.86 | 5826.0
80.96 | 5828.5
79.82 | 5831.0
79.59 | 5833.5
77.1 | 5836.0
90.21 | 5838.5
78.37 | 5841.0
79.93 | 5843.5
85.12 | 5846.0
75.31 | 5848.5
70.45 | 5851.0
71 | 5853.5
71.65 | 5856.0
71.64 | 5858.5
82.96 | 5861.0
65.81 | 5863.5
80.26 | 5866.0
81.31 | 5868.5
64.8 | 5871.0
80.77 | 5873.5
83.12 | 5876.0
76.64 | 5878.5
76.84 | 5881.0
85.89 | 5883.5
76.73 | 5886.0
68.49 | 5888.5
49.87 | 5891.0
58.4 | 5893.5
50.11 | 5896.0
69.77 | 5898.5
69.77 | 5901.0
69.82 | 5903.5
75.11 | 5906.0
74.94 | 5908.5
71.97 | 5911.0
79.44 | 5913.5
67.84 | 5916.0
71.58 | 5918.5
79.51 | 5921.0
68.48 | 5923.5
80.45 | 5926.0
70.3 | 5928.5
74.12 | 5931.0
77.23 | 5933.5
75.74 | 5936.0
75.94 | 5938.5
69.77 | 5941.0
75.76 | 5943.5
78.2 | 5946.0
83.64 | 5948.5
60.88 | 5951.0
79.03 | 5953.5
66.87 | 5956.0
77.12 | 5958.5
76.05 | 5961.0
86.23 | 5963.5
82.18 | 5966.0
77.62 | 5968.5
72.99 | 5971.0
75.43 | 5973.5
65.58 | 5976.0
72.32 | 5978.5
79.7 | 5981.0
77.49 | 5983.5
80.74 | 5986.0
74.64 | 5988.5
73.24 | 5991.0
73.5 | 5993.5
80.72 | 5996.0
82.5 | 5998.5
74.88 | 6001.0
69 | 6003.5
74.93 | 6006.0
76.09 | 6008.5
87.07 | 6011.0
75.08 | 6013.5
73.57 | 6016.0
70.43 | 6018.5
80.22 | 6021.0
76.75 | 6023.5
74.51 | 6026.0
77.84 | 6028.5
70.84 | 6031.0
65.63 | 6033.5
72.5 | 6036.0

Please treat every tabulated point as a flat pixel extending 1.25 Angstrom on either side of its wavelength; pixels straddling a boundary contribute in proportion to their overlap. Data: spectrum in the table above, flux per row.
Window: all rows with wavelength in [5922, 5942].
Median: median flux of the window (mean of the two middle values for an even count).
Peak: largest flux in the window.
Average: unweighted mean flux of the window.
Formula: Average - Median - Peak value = -81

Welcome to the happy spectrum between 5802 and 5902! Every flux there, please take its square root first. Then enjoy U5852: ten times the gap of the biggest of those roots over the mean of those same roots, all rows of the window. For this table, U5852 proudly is 8.4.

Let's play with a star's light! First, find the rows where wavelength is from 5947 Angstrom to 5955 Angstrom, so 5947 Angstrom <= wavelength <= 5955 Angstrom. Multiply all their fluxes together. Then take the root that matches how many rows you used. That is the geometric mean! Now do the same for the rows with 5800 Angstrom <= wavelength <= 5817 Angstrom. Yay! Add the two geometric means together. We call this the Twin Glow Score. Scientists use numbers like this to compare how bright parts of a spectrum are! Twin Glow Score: 152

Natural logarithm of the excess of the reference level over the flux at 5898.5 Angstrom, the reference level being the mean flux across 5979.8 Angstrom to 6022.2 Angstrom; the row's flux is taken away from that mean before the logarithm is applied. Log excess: 1.9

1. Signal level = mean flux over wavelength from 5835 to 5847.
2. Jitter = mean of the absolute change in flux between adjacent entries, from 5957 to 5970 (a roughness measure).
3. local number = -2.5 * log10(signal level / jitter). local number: -3.0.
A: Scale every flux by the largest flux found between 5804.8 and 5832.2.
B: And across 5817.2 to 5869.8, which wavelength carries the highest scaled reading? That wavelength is 5838.5 Angstrom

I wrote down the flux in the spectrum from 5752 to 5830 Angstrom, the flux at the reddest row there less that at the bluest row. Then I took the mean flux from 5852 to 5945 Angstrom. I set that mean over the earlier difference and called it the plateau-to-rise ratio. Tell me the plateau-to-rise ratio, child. 19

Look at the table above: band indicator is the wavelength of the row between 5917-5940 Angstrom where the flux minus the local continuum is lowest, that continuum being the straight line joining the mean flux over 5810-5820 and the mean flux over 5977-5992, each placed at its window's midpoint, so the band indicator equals 5923.5 Angstrom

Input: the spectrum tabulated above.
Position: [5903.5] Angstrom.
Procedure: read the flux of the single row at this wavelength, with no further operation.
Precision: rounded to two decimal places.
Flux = 69.82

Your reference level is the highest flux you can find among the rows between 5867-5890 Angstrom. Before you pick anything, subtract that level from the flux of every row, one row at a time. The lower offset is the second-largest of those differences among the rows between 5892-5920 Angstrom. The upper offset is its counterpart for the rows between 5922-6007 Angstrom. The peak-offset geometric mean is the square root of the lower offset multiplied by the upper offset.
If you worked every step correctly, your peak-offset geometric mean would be 5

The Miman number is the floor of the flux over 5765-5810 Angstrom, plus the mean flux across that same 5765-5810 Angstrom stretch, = 142.7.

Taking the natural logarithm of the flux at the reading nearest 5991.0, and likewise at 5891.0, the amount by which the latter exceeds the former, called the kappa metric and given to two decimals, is -0.38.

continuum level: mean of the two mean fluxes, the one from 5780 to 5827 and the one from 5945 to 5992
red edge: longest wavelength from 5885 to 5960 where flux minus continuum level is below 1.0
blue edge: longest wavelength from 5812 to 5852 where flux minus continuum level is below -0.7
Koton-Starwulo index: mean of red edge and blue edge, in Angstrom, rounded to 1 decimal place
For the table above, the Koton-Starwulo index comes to 5903.5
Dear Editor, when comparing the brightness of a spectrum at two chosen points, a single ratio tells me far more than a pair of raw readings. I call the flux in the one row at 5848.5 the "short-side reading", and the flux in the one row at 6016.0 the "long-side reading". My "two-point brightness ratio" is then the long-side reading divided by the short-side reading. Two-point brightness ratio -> 0.98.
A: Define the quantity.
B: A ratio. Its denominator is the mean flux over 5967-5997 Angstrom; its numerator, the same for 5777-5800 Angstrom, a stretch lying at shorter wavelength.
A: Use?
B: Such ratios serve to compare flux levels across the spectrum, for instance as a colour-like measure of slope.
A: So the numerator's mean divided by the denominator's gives 0.97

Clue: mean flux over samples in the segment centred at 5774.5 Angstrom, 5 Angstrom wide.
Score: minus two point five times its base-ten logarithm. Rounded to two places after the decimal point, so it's -4.75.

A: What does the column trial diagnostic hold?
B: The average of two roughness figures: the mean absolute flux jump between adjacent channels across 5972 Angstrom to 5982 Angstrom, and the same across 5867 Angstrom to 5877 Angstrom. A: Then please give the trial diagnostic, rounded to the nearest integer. 10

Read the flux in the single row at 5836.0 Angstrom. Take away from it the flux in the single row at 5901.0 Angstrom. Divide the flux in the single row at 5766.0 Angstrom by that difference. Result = 12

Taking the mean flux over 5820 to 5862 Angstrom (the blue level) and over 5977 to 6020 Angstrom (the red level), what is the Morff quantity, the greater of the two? 77.5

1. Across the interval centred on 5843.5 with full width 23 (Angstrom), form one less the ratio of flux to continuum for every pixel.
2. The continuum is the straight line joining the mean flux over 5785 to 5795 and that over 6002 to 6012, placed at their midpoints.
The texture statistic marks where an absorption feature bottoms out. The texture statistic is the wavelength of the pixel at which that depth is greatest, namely 5851.0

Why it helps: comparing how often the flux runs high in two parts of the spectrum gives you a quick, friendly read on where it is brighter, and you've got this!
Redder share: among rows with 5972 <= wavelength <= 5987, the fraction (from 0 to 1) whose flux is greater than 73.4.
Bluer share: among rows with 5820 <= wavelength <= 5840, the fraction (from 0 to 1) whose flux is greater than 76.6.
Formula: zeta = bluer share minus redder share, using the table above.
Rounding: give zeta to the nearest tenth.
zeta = 0.1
